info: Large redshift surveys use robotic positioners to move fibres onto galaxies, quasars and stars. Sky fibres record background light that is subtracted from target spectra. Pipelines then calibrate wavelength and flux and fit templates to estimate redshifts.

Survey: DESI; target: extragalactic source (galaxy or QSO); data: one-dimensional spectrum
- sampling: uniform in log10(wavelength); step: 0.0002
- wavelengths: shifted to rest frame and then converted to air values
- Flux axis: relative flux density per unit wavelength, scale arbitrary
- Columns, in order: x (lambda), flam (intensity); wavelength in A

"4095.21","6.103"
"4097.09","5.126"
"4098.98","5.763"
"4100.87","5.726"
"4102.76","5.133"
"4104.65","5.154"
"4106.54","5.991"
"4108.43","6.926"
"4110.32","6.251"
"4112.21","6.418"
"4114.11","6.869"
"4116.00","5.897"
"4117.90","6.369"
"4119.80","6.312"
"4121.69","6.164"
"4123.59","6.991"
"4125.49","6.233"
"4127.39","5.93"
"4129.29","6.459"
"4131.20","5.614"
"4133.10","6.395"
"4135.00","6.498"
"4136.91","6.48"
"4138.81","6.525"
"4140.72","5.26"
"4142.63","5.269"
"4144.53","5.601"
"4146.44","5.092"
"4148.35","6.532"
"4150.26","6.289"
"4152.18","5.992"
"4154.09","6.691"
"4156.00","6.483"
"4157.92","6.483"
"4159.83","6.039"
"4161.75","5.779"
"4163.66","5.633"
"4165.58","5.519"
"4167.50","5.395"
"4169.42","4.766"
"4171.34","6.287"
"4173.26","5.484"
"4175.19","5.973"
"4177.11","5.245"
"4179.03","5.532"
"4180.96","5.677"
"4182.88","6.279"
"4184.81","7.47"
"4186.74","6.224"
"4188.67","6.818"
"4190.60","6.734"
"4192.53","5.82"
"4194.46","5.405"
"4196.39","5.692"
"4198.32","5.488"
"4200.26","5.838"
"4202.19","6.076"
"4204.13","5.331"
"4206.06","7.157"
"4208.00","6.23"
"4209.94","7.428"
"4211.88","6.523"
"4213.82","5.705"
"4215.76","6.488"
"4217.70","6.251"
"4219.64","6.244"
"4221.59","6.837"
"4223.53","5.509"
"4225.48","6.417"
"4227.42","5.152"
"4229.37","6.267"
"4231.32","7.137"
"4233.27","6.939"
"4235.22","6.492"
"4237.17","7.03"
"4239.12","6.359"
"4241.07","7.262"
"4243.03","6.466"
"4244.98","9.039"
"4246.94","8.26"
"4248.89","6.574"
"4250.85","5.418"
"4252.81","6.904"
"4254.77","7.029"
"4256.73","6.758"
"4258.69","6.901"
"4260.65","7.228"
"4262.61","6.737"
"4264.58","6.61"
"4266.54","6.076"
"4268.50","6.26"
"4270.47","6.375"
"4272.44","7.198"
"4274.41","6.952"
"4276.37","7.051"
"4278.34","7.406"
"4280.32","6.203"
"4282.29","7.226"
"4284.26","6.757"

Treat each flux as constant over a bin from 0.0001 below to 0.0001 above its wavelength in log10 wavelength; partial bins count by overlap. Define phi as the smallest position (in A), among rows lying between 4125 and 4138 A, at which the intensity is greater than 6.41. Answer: 4129.29 A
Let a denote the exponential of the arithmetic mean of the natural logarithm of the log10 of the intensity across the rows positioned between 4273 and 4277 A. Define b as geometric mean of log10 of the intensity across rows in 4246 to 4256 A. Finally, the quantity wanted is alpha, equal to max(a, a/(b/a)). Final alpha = 0.86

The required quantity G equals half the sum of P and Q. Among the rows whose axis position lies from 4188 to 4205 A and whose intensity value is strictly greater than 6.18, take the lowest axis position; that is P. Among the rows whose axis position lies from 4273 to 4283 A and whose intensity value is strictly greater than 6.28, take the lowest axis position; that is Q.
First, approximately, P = 4188.67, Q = 4274.41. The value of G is 4231.5 A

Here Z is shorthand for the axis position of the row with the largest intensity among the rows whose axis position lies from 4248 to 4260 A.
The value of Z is 4254.77 A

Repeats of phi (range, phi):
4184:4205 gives 4184.81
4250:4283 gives 4252.81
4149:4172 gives 4154.09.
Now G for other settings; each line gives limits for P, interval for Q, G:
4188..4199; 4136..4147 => 4162.8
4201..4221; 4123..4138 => 4164.8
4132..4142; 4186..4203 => 4160.9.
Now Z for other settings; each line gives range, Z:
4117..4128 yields 4123.59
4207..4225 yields 4209.94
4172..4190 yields 4184.81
